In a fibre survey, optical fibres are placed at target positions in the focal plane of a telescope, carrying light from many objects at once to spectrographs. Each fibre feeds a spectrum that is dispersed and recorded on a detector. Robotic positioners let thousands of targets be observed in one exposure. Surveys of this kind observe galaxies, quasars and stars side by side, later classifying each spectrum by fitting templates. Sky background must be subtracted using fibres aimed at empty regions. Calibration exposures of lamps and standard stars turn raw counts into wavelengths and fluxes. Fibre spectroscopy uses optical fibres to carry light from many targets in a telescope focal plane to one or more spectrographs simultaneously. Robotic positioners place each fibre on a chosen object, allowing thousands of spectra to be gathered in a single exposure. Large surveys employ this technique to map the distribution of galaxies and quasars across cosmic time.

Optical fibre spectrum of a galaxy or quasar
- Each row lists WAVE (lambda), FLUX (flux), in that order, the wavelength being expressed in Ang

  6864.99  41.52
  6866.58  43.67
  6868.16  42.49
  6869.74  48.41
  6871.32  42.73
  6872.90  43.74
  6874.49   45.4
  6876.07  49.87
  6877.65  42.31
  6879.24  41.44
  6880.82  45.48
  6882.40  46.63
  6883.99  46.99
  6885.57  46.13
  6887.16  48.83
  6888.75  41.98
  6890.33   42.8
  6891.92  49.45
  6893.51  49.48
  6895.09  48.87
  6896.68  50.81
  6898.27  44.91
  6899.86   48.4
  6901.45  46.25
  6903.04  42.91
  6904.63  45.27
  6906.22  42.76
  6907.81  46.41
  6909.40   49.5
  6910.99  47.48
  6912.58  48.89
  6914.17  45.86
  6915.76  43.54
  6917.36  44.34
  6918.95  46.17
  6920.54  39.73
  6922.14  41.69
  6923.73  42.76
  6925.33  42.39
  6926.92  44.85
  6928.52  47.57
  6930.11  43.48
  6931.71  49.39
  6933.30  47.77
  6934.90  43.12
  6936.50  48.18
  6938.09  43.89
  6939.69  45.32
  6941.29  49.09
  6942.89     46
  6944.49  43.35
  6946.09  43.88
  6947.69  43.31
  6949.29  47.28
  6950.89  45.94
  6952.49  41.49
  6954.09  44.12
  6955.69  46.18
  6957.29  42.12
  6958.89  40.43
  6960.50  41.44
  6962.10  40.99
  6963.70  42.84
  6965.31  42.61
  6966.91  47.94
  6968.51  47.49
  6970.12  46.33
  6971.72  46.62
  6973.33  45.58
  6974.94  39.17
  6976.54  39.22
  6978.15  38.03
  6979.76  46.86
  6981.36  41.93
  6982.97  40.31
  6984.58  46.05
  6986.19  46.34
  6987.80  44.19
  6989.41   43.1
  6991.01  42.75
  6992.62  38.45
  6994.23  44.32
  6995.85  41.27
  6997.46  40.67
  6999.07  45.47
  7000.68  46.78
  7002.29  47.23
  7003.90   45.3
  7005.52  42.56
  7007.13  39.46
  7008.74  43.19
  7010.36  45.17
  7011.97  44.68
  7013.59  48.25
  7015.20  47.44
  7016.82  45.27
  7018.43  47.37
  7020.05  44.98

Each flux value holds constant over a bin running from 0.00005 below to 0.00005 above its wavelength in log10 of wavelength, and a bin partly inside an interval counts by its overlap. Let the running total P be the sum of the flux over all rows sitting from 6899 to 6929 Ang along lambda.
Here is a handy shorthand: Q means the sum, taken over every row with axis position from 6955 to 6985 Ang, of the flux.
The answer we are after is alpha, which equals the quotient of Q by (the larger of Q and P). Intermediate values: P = 857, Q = 822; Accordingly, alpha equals 0.96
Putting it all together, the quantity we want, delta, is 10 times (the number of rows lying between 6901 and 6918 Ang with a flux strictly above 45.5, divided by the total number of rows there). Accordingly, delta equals 5.5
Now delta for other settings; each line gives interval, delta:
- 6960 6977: 4.5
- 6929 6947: 4.5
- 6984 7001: 2.7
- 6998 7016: 3.6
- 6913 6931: 2.7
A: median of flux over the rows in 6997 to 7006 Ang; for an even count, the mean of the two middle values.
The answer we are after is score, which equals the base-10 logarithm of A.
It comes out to 1.66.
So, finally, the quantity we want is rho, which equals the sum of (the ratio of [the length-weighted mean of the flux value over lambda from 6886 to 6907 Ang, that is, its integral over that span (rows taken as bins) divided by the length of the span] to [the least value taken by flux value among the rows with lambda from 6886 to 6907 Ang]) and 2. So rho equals 3.10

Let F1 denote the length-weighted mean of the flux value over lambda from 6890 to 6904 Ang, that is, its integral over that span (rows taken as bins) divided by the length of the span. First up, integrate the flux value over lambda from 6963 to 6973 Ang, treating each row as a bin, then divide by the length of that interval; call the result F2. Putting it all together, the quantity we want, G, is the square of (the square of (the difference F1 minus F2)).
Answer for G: 6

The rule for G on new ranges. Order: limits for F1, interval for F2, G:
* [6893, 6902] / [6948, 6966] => 580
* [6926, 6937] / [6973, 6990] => 157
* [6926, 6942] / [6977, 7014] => 57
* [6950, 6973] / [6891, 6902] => 305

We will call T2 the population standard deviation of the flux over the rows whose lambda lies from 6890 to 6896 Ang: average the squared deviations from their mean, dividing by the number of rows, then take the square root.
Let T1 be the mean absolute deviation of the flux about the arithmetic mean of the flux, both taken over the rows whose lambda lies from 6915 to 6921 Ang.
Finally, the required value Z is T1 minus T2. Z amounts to -1.0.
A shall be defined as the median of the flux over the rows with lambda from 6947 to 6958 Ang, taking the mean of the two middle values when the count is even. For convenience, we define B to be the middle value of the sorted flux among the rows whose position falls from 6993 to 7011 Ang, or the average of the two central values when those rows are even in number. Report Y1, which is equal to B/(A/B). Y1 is 44.5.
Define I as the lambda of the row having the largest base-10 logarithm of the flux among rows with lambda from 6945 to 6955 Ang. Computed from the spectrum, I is 6949.29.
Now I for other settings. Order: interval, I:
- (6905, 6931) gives 6909.40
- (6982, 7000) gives 6986.19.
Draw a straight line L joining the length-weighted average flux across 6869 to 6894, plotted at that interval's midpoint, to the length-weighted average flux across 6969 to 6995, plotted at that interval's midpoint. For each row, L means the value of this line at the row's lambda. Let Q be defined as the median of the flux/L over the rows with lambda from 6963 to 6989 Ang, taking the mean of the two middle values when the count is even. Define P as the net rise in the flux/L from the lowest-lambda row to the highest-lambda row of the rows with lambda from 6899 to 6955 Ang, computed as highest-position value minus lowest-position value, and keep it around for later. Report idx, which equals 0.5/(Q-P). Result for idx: 0.45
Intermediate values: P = -0.06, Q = 1.04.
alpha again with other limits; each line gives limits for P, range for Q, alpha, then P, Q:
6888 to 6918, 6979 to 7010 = 0.94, 880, 826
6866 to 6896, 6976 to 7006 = 0.95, 867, 821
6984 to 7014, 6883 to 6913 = 1.00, 835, 888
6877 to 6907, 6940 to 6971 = 0.97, 872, 843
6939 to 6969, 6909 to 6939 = 1.00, 842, 861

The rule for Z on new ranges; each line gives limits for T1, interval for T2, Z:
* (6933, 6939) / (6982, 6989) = -0.2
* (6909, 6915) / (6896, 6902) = -1.0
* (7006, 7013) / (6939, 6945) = -0.2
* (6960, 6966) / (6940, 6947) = -1.5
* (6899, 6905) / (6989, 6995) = -0.6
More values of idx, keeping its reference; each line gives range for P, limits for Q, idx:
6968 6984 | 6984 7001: 0.42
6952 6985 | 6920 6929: 0.60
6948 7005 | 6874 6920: 0.48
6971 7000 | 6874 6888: 0.49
